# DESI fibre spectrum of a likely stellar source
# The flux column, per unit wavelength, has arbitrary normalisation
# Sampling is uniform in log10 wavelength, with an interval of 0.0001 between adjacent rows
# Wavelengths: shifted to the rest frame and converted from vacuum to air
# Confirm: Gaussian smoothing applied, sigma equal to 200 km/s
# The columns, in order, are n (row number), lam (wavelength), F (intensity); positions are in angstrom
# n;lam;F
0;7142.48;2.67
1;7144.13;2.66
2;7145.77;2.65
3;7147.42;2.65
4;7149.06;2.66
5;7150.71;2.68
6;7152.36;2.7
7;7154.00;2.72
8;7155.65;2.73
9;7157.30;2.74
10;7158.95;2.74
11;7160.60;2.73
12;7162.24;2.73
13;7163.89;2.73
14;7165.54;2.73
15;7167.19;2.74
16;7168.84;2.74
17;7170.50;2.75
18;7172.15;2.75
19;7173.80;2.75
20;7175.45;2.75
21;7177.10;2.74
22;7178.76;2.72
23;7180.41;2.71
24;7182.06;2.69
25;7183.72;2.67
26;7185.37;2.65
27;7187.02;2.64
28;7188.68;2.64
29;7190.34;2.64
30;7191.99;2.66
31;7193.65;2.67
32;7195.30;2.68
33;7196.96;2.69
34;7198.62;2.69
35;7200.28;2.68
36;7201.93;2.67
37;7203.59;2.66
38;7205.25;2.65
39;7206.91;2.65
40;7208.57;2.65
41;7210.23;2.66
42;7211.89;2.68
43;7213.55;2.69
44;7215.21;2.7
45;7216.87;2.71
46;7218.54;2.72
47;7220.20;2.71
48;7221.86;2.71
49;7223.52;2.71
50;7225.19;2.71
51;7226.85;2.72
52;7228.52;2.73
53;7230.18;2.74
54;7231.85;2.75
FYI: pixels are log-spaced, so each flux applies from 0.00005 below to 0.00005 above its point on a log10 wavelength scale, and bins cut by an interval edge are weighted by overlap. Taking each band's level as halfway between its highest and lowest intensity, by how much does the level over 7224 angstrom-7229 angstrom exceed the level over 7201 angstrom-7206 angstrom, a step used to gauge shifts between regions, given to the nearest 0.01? 0.06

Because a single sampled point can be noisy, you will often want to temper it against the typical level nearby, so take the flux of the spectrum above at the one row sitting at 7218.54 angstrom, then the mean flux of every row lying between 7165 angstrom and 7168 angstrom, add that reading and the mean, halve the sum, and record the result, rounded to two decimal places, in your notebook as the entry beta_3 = 2.73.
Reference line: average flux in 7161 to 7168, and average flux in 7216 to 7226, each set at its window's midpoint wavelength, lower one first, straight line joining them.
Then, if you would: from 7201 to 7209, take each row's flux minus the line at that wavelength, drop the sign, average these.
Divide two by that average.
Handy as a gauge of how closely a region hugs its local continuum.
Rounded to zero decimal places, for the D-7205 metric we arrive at 33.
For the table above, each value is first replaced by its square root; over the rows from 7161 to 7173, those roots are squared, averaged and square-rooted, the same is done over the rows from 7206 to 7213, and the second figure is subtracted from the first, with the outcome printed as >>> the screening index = 0.024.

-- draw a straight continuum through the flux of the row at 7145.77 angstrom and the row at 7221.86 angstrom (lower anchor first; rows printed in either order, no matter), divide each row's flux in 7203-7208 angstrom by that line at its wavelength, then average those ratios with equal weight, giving 0.98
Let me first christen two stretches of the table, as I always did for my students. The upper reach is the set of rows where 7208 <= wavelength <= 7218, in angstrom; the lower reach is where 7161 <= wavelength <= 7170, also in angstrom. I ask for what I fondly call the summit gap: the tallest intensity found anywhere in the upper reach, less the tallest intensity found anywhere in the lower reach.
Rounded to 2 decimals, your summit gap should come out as -0.03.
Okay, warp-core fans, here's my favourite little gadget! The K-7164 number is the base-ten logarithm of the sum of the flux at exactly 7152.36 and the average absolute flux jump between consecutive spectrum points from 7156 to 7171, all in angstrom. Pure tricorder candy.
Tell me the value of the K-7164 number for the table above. 0.432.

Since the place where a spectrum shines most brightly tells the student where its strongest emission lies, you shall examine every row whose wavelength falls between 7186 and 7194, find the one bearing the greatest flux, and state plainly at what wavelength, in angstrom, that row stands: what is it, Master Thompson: 7193.65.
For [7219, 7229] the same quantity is 7228.52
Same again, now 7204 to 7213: 7211.89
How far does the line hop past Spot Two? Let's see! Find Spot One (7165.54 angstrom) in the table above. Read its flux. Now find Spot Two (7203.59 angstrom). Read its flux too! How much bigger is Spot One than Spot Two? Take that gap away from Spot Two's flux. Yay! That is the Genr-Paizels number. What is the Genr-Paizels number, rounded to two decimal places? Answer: 2.59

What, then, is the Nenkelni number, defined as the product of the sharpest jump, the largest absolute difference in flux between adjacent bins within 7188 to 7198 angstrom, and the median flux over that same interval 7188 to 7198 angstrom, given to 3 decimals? 0.053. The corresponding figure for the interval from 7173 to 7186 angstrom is 0.054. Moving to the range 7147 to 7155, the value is 0.054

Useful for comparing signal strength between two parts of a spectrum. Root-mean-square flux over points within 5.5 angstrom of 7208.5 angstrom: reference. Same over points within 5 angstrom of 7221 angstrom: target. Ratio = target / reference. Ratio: 1.02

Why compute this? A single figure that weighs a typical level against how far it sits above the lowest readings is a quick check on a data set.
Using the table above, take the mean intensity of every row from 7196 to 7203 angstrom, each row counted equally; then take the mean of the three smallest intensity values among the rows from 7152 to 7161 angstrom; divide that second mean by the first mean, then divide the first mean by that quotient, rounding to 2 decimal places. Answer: 2.65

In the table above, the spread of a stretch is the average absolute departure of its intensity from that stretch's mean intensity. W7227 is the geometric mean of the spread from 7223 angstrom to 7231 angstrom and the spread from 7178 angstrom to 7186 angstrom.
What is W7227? 0.015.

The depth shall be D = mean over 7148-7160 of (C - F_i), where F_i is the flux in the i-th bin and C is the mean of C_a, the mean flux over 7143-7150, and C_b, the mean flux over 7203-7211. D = -0.06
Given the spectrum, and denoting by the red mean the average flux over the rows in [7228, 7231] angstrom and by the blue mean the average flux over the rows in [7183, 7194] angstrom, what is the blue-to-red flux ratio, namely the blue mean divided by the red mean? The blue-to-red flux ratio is 0.97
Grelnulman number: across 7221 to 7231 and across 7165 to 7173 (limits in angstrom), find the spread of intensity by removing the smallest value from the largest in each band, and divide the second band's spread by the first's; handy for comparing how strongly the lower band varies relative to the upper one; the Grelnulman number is 0.67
